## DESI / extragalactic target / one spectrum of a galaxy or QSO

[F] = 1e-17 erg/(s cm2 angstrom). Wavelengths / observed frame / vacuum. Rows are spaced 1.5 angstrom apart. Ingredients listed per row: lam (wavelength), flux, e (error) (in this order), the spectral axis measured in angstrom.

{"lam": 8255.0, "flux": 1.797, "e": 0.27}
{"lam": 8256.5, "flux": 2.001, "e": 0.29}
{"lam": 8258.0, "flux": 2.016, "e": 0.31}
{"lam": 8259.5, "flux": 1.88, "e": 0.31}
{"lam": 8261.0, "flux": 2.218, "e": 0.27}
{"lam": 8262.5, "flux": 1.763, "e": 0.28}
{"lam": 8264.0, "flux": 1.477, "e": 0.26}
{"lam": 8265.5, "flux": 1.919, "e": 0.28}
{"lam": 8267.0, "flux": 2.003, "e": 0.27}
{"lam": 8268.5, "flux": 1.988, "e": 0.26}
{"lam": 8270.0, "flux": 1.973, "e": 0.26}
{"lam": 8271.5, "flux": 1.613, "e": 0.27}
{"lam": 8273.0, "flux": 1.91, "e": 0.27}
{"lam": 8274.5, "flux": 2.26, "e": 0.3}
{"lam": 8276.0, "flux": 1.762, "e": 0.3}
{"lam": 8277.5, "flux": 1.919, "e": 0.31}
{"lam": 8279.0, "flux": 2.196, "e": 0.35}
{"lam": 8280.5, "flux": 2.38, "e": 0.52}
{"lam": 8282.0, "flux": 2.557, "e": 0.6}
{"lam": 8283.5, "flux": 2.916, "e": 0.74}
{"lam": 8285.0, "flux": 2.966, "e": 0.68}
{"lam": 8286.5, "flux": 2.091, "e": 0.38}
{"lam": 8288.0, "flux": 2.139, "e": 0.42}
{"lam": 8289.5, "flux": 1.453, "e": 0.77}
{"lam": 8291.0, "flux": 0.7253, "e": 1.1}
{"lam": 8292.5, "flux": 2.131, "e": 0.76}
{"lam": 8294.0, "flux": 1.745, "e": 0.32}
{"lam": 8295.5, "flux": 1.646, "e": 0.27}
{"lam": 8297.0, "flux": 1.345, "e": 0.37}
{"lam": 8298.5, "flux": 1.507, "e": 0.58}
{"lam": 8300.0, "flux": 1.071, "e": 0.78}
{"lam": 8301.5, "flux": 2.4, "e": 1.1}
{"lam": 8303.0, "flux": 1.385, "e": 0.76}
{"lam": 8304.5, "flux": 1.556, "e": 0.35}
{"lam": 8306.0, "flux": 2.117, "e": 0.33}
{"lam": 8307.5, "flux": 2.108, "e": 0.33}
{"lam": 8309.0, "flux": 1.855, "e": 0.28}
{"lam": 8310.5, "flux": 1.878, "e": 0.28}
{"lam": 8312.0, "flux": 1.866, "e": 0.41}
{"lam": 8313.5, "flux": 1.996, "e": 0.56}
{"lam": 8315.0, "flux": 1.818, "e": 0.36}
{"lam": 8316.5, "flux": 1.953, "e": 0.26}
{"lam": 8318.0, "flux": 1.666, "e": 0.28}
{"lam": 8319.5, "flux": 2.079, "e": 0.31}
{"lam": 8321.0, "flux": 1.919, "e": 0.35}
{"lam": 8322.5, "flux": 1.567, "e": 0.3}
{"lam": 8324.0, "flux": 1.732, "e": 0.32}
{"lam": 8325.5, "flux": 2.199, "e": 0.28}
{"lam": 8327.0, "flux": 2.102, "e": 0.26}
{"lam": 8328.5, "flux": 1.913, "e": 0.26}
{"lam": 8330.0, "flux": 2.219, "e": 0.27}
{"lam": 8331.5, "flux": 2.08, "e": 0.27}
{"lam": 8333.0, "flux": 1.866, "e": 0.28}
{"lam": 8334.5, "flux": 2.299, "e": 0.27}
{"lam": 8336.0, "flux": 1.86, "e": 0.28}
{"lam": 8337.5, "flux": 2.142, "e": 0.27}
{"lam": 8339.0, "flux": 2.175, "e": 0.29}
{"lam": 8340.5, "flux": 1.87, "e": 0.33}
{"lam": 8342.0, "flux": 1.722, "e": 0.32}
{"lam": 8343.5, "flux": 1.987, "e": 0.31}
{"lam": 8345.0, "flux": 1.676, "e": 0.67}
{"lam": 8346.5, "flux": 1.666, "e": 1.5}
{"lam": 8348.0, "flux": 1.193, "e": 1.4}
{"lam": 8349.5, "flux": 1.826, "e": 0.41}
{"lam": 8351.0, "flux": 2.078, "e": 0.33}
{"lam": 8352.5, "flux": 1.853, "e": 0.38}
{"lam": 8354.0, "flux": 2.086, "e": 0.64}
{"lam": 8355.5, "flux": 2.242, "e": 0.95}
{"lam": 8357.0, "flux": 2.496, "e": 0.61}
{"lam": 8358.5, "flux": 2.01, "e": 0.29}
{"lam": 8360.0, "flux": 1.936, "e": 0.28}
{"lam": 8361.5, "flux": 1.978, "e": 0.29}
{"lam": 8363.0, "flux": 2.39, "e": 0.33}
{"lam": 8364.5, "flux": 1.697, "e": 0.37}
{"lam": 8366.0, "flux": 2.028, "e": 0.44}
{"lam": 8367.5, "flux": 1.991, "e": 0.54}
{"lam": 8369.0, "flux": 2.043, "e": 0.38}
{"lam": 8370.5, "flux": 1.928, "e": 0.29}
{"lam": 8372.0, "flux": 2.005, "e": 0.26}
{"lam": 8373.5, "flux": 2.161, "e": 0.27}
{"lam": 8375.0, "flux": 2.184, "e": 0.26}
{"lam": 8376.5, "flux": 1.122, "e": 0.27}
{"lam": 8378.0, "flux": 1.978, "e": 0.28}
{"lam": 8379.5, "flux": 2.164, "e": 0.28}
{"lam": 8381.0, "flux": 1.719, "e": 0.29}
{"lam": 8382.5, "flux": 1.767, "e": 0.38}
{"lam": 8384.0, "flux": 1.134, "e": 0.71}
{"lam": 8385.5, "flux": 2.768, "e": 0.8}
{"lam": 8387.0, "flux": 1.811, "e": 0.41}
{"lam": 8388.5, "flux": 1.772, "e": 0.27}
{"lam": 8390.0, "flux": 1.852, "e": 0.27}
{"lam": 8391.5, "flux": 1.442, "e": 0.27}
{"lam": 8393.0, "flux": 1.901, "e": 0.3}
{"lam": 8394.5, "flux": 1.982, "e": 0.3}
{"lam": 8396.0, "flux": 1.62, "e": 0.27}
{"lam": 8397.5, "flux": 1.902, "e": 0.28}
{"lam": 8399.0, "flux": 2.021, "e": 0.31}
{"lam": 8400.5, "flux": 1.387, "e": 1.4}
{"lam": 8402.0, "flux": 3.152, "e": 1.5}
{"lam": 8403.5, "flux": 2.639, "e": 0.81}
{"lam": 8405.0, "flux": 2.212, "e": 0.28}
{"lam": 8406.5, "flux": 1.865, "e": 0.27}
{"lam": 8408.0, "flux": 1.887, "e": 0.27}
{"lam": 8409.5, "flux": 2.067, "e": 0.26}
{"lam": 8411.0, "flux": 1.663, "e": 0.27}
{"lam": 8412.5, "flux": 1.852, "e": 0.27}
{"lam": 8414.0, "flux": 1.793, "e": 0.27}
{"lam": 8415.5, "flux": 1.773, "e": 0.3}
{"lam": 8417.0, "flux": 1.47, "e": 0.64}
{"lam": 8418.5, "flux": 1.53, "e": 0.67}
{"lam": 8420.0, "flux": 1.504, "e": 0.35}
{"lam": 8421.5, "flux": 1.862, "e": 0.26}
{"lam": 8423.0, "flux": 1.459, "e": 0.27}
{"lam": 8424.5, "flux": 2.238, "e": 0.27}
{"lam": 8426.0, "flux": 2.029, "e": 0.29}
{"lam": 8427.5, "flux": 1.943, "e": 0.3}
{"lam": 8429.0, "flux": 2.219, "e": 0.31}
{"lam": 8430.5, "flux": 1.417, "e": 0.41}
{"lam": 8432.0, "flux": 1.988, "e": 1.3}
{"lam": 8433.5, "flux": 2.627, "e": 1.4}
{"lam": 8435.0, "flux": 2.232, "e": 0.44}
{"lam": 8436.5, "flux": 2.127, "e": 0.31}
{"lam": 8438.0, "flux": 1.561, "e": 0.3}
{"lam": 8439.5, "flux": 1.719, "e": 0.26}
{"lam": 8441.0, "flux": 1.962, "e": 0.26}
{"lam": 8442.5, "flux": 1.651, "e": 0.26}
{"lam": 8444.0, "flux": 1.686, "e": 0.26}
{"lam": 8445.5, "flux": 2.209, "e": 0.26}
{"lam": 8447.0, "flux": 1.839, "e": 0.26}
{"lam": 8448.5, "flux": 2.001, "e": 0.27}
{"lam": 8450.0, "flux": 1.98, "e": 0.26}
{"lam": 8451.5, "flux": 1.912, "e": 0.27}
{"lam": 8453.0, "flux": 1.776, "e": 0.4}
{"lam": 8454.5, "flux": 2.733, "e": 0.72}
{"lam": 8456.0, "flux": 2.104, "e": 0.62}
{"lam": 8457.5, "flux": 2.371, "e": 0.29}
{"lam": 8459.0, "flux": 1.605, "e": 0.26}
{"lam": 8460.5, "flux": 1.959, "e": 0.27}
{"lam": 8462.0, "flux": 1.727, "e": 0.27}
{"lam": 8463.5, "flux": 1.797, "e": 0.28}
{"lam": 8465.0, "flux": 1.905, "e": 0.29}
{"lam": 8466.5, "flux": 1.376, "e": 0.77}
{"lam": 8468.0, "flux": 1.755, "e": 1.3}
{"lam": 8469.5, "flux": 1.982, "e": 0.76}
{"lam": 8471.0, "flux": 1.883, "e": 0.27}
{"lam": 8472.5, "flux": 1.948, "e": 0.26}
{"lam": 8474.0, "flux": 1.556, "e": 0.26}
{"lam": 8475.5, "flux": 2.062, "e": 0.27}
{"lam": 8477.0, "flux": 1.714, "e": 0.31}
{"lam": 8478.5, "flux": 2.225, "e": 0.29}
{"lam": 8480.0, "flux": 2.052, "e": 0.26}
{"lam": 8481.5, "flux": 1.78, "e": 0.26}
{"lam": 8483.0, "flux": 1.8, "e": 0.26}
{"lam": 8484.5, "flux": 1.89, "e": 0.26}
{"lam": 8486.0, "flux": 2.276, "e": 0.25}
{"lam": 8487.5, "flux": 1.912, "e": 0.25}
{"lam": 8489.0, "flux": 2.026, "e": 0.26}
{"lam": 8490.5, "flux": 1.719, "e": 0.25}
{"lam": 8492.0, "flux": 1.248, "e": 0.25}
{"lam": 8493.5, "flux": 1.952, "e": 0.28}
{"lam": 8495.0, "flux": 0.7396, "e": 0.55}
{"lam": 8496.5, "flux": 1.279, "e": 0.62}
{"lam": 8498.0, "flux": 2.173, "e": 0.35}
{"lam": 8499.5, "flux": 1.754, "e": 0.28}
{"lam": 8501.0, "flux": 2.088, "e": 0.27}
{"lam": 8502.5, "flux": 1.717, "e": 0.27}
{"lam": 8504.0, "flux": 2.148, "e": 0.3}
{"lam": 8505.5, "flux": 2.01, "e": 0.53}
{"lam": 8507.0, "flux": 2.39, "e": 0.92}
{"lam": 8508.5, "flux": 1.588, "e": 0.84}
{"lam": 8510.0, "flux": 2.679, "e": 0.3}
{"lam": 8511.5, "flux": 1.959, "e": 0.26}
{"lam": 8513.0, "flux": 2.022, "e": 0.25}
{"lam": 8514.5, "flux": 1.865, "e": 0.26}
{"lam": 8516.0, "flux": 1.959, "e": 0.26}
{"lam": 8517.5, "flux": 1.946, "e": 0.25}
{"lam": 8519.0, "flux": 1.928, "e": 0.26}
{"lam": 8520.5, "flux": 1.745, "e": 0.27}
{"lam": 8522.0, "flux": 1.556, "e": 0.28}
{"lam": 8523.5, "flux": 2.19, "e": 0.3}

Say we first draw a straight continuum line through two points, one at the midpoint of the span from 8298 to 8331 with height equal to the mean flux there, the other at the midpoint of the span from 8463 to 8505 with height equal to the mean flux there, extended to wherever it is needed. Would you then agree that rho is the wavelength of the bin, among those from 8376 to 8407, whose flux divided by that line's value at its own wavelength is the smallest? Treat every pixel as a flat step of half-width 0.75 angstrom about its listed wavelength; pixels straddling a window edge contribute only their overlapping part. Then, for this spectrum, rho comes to 8376.5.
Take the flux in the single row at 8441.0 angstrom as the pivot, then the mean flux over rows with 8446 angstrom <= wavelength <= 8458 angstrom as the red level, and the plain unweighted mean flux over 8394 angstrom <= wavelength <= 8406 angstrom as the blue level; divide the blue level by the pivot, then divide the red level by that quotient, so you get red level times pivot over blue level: 1.94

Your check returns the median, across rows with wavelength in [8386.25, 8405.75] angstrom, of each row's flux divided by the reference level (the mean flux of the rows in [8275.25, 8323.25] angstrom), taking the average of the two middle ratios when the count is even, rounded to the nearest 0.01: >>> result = 1.00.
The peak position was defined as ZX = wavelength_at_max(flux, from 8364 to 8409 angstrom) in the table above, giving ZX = 8402.0 angstrom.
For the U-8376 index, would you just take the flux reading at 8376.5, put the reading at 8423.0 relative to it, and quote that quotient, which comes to 1.3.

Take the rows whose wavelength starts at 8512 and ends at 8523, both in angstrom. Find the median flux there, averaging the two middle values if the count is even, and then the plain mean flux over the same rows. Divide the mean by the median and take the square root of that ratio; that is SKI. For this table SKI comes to 0.98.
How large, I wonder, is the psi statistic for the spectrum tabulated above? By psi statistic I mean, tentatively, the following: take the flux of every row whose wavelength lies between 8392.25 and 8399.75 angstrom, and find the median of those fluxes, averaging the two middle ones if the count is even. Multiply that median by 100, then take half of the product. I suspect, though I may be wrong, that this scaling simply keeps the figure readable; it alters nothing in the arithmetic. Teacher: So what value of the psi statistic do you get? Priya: 95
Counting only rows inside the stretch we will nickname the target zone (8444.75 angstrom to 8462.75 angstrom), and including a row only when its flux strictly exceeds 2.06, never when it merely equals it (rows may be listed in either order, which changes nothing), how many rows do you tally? 4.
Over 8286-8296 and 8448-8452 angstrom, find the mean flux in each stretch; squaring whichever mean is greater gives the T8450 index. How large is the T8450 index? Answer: 3.86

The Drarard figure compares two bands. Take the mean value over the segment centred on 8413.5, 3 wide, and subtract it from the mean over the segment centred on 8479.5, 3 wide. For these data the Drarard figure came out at 0.3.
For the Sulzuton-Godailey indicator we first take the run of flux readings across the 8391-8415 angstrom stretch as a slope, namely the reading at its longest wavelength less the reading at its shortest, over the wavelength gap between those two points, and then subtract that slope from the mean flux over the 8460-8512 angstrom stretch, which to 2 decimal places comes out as 1.84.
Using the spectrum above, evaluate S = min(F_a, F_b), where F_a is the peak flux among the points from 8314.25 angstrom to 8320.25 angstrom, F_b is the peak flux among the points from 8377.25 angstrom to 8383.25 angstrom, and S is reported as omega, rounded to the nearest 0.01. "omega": 2.08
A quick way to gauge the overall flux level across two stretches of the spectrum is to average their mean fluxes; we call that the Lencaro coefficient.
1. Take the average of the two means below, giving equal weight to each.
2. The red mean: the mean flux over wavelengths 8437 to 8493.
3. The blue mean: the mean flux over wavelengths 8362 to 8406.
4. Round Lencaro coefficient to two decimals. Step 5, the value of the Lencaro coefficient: 1.92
